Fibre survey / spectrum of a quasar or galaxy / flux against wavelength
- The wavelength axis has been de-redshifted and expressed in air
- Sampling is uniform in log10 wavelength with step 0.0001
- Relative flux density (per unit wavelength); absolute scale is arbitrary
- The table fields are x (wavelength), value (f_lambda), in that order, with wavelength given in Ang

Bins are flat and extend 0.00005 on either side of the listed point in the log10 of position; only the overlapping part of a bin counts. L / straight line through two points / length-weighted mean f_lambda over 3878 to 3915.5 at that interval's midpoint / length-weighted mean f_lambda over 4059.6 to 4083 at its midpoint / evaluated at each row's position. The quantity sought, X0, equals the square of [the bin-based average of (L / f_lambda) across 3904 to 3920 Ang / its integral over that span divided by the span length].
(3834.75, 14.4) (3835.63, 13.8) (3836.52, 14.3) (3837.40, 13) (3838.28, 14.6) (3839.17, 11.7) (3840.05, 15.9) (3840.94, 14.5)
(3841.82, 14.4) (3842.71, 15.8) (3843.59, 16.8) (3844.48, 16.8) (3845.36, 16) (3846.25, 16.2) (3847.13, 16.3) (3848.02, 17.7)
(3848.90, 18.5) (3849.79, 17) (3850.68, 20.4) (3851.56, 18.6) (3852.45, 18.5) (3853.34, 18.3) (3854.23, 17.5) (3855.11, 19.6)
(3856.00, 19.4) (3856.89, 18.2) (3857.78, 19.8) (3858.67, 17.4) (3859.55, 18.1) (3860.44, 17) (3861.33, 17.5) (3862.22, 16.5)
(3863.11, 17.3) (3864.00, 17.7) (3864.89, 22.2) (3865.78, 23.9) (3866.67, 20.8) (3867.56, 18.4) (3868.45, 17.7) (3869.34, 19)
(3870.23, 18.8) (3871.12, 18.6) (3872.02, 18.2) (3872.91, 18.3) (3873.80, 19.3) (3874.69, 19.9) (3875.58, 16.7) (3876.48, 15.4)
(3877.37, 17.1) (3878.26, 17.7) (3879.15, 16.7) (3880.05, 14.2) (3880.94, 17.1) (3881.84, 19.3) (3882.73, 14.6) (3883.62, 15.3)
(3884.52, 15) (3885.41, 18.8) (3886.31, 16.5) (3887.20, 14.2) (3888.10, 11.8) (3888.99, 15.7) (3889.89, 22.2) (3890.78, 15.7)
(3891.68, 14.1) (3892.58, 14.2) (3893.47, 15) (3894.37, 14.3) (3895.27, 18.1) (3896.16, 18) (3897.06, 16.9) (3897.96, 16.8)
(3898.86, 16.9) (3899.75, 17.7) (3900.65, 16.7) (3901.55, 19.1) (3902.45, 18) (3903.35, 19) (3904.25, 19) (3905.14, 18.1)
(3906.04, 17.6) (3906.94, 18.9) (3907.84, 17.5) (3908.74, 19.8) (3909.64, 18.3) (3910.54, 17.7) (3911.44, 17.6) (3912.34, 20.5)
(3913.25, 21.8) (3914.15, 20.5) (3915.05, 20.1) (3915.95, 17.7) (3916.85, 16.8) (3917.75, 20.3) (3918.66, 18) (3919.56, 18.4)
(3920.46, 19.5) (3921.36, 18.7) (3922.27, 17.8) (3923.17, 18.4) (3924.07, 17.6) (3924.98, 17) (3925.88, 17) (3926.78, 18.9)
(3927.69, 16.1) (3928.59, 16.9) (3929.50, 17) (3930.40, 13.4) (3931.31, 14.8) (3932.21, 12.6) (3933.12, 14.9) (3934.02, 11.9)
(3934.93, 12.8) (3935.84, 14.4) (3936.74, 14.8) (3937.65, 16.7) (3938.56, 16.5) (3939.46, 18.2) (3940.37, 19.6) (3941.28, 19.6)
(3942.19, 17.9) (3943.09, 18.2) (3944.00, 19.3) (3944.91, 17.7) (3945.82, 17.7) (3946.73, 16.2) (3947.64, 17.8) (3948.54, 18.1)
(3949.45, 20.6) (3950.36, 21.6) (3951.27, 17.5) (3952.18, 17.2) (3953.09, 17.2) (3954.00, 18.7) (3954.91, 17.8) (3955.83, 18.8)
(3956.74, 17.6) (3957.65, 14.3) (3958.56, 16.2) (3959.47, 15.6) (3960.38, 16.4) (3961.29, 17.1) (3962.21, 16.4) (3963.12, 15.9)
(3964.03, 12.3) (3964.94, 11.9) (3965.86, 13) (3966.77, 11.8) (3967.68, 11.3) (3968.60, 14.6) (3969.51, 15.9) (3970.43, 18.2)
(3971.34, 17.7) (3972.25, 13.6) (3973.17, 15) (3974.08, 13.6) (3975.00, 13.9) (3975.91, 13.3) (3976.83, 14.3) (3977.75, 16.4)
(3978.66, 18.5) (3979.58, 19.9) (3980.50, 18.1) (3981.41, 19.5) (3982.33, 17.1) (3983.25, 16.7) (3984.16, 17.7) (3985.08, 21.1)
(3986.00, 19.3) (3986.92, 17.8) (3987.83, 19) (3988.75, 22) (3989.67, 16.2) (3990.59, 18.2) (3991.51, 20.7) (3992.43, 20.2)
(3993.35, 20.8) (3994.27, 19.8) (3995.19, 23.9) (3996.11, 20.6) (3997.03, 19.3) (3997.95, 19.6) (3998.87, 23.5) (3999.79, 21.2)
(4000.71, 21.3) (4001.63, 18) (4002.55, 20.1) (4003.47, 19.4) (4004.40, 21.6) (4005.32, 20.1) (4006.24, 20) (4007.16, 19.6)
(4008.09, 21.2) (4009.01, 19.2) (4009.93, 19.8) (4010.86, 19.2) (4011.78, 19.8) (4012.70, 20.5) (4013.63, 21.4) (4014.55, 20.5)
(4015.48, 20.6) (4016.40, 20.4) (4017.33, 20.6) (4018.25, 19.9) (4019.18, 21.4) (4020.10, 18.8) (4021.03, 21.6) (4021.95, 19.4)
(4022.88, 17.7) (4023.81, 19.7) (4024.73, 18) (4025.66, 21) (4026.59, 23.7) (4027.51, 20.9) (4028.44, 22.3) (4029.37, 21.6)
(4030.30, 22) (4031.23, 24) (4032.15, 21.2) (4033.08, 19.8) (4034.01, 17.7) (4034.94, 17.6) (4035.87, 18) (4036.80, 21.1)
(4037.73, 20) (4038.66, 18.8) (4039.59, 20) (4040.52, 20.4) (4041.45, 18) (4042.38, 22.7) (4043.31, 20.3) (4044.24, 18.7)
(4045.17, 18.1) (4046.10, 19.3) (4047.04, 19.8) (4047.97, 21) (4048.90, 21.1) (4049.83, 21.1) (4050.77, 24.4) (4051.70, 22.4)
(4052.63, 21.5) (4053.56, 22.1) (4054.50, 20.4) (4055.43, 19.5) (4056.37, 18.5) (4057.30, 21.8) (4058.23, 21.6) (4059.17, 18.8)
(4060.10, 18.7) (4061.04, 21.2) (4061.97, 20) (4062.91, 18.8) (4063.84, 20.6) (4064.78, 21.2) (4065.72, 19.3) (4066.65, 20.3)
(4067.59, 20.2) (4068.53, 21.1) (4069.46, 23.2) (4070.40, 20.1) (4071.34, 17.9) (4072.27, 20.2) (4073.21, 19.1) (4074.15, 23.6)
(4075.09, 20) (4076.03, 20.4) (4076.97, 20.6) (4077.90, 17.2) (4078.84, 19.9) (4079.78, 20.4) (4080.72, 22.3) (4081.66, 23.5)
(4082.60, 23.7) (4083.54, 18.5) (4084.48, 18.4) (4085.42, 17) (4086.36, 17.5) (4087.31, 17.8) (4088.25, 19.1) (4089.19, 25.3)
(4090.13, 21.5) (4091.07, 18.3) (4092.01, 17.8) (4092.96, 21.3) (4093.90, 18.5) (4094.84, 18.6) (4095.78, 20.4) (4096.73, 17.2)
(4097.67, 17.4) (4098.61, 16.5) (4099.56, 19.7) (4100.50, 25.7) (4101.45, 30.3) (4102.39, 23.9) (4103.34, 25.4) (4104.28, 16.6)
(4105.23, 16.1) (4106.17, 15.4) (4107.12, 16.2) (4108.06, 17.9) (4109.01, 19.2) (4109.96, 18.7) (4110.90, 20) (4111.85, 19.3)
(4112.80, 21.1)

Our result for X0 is 0.88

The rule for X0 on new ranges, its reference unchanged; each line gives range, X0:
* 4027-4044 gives 0.97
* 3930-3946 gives 1.31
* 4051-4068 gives 1.00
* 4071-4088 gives 1.11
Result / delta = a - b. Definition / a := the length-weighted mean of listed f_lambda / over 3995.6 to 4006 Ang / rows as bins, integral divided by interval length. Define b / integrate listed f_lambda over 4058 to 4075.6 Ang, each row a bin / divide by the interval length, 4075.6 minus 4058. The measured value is 0.2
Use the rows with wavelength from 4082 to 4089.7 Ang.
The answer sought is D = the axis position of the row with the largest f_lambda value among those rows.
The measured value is 4089.19 Ang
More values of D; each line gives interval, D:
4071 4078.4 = 4074.15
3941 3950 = 3949.45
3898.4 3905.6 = 3901.55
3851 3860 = 3857.78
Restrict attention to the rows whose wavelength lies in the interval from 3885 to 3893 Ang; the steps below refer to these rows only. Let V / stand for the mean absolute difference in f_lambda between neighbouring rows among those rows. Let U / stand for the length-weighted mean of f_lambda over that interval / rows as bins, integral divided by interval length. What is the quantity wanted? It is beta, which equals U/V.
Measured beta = 5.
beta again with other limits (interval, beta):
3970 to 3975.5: 10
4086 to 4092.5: 8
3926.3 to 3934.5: 7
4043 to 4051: 19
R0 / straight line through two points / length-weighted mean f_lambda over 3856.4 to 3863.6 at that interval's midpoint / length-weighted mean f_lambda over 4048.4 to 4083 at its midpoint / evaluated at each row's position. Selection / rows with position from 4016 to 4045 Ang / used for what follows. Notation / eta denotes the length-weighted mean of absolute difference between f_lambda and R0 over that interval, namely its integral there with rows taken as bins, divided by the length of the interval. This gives 1.4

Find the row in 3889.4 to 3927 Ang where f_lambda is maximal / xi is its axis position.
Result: 3889.89 Ang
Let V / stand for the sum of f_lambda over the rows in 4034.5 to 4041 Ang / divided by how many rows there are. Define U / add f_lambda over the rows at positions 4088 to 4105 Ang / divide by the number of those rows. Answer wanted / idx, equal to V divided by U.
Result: 0.94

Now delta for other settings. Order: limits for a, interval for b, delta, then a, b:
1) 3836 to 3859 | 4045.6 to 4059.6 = -4.1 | 16.8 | 20.9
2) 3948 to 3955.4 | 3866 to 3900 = 1.6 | 18.6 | 17.0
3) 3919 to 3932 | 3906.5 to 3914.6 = -2.0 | 17.2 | 19.2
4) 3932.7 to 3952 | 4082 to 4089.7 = -2.5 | 17.2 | 19.7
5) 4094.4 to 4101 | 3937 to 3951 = 1.1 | 19.4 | 18.3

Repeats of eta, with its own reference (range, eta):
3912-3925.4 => 1.2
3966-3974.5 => 4.8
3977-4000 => 1.6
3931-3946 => 2.8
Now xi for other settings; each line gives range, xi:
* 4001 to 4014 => 4004.40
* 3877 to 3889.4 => 3881.84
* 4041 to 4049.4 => 4042.38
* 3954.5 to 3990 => 3988.75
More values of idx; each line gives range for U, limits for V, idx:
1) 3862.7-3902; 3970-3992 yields 1.01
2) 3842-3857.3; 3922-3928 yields 0.99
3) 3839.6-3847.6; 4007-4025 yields 1.26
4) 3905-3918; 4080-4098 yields 1.04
